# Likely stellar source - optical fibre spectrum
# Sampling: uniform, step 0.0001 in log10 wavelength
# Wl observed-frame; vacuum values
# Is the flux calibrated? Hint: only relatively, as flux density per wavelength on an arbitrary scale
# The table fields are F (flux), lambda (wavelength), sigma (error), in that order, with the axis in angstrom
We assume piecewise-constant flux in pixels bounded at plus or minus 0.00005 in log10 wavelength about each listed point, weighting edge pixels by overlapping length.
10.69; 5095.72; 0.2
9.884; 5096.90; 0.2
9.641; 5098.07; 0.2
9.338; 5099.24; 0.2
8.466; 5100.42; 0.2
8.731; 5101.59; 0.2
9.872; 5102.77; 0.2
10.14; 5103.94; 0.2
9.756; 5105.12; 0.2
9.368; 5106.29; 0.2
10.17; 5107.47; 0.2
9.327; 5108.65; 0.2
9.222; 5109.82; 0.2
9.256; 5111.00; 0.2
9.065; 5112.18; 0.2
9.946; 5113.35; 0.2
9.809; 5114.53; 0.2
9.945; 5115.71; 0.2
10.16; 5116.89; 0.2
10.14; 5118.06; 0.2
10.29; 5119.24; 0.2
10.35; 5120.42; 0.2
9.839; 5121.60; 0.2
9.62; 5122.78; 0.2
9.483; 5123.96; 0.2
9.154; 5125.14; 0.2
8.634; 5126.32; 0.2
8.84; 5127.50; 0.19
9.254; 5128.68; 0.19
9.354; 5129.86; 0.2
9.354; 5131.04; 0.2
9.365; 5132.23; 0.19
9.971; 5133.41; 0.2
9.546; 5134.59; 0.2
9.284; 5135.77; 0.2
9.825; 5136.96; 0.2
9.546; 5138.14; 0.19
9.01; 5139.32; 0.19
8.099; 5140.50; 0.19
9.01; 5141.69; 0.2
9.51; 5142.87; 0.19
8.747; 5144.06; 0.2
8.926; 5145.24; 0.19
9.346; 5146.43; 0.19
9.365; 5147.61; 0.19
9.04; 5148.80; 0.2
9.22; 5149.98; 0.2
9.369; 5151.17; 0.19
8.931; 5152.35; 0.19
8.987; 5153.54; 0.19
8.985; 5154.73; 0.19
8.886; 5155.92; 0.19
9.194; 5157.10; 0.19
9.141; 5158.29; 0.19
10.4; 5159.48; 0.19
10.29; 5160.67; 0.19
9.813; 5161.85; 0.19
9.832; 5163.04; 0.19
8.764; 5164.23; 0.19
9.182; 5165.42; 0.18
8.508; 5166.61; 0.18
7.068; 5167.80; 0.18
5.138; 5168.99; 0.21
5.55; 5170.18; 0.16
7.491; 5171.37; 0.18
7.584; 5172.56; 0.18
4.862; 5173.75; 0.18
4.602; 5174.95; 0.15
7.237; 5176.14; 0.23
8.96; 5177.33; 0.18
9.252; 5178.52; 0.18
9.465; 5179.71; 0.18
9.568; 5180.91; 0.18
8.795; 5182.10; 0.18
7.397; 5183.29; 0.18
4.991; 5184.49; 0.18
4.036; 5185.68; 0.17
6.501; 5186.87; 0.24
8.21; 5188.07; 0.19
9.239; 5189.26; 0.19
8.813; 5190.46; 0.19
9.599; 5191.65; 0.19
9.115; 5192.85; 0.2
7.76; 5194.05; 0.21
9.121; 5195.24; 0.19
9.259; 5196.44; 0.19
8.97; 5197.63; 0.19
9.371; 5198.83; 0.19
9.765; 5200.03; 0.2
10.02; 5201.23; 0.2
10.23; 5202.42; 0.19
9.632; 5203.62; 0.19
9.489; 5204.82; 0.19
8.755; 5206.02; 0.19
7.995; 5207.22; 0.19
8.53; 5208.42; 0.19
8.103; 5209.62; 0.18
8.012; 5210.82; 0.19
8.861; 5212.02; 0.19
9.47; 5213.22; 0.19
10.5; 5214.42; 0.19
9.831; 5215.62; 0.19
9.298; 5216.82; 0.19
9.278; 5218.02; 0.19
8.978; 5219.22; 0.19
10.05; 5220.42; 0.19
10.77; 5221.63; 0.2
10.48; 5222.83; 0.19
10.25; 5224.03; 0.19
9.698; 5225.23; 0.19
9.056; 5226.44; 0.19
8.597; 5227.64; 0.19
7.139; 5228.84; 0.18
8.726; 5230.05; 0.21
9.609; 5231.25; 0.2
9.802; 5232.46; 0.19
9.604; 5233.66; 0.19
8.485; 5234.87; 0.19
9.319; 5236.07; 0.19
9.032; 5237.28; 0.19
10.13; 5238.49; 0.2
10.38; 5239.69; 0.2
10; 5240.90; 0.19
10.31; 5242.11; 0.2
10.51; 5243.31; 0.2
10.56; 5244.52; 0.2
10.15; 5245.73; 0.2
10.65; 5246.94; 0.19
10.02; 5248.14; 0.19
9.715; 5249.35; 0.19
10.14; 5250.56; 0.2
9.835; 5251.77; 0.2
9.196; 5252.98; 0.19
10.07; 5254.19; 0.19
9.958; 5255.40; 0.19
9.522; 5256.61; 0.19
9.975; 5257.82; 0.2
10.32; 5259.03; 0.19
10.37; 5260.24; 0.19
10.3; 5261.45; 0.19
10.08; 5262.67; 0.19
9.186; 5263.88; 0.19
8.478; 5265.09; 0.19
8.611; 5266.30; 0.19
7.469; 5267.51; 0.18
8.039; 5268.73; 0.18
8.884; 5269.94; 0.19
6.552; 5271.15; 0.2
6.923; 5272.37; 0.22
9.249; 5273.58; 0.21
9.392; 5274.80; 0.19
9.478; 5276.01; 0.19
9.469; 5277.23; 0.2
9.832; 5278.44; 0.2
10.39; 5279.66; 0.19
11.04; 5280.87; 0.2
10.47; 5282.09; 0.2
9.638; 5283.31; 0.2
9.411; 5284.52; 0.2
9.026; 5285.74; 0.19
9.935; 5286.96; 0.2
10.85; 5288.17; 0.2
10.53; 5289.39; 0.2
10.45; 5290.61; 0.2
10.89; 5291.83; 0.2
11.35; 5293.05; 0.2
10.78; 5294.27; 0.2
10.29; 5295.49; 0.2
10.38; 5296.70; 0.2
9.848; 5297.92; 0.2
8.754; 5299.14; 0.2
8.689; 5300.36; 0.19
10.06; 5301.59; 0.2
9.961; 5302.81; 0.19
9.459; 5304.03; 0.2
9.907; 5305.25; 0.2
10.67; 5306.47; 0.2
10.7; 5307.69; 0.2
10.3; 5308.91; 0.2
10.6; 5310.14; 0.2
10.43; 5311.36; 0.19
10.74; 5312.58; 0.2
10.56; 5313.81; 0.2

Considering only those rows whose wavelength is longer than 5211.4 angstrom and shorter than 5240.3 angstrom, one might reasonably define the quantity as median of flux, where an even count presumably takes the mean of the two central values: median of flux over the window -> 9.5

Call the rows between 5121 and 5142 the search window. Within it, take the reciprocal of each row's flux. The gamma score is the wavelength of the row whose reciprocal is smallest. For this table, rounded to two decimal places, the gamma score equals 5133.41 angstrom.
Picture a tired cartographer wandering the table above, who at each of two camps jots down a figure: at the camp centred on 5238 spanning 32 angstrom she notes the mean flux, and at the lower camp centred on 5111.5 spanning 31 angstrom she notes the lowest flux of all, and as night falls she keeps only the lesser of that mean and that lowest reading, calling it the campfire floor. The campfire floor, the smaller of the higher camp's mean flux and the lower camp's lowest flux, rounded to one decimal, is 8.5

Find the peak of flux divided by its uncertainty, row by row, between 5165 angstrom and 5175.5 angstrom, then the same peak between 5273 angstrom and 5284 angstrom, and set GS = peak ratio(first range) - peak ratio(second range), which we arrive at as -4.2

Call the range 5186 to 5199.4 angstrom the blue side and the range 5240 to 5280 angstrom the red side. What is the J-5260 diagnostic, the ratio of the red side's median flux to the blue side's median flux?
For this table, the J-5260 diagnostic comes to 1.08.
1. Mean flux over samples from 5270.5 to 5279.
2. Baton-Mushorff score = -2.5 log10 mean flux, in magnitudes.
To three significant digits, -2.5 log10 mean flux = -2.35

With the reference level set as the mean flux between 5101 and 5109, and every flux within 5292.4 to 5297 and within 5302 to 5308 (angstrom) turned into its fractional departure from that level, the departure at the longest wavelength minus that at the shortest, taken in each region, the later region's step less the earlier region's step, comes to 0.18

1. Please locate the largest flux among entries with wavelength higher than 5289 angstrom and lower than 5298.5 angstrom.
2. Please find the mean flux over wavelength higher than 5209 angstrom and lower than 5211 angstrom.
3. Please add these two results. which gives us 19.4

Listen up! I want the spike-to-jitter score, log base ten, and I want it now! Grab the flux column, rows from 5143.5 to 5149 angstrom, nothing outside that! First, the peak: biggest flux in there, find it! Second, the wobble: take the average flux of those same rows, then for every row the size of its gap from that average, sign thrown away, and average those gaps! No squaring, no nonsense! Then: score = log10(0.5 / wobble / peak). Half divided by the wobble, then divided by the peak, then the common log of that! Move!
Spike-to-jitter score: -0.61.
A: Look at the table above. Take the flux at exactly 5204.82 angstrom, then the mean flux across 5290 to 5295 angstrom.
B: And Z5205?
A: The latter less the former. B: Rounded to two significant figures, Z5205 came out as 1.4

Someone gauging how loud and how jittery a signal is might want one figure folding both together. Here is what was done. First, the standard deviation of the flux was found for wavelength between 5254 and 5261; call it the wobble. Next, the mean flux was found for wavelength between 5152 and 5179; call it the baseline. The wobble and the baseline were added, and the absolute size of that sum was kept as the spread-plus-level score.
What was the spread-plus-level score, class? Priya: 8.5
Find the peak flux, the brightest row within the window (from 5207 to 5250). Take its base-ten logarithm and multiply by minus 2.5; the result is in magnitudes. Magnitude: -2.58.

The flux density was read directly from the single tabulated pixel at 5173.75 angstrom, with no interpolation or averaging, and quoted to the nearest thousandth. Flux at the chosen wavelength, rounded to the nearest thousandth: 4.862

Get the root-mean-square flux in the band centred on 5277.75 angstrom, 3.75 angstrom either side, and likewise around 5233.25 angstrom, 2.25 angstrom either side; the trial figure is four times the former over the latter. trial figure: 4.24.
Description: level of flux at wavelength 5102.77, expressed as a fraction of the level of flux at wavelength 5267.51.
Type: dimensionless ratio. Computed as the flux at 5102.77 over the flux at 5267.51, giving 1.32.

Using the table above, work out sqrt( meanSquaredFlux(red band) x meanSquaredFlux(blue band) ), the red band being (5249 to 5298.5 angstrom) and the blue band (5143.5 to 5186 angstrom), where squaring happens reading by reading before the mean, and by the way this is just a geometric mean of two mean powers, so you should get 82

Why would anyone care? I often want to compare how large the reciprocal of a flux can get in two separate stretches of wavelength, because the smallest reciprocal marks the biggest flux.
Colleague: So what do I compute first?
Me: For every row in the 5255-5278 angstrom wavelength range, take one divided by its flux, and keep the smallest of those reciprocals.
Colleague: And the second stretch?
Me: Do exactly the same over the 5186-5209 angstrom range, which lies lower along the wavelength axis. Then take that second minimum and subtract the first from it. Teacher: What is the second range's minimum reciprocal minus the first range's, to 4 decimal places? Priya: 0.0013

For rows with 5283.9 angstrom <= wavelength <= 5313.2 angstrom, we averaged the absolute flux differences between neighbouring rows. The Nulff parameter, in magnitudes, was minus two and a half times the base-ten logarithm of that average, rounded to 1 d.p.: 0.8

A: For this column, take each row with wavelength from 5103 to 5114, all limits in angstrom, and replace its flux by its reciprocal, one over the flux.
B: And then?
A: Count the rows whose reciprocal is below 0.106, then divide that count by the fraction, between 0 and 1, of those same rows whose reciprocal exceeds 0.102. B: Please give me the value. 6.0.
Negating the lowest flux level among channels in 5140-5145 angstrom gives -8.1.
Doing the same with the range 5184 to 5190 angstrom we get -4.0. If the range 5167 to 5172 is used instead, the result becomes -5.1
